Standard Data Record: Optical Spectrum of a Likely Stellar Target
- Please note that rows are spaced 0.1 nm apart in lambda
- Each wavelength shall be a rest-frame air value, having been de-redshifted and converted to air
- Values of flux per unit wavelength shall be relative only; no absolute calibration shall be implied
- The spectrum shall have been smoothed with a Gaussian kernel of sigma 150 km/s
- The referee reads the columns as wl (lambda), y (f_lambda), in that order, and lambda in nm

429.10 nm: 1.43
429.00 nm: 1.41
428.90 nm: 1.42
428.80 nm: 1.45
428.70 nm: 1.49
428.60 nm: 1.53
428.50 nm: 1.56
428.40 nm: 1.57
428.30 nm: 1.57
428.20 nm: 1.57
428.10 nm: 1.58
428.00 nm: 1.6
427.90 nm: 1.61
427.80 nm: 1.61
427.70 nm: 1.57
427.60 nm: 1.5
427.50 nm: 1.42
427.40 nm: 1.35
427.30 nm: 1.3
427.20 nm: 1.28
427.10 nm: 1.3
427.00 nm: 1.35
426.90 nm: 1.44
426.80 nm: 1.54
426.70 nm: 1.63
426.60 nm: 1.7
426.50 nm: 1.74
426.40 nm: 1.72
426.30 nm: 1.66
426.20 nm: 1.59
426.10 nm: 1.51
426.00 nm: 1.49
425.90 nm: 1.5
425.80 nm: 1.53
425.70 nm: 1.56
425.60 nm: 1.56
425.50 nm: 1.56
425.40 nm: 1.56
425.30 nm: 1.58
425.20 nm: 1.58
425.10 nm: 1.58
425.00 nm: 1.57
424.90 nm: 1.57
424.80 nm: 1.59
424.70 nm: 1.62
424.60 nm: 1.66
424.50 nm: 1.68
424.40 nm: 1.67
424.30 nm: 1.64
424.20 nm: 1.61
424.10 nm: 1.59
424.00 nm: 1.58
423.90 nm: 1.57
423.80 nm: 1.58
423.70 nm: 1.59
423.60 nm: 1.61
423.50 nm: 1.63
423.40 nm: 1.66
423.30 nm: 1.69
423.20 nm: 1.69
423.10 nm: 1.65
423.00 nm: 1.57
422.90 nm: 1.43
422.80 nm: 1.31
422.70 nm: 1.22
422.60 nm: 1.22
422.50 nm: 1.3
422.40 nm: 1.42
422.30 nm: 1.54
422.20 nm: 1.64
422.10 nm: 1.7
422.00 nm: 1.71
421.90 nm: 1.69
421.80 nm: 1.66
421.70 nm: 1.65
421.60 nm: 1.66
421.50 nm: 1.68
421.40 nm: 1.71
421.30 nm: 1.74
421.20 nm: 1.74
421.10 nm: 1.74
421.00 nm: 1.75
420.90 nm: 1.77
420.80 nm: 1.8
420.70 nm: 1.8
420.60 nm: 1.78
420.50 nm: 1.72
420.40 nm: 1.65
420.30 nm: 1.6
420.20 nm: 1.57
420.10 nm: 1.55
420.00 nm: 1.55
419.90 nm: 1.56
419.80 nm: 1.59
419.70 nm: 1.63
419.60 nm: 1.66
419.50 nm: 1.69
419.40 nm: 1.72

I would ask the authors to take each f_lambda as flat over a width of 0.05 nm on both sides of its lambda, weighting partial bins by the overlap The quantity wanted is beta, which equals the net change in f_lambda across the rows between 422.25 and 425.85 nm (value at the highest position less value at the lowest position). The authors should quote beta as -0.01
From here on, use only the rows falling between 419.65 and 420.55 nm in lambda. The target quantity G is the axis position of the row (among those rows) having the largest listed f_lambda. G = 420.50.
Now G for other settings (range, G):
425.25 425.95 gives 425.30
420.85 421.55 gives 420.90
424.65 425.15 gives 424.70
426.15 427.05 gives 426.50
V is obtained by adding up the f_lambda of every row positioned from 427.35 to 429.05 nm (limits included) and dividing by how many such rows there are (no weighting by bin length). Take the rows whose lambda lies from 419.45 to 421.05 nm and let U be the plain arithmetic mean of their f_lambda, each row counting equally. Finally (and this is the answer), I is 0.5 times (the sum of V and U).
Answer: 1.59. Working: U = 1.67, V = 1.52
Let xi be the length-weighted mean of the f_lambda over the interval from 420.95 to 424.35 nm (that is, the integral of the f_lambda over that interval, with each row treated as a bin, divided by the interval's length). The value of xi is 1.59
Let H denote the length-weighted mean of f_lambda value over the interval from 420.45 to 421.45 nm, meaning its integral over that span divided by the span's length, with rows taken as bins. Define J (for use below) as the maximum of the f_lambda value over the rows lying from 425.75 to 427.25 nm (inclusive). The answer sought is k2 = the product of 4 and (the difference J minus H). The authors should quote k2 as -0.1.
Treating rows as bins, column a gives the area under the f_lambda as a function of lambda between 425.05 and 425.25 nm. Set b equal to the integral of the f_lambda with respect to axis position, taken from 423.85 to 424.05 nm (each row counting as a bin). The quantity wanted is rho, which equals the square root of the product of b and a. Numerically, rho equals 0.315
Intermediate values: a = 0.316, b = 0.315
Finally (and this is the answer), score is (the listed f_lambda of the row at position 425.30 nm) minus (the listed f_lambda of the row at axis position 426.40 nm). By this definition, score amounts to -0.1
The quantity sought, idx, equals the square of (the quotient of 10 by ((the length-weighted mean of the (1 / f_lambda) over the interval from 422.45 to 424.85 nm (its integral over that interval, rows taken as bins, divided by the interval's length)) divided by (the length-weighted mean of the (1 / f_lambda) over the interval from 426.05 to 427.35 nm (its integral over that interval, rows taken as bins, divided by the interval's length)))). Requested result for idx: 105.3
